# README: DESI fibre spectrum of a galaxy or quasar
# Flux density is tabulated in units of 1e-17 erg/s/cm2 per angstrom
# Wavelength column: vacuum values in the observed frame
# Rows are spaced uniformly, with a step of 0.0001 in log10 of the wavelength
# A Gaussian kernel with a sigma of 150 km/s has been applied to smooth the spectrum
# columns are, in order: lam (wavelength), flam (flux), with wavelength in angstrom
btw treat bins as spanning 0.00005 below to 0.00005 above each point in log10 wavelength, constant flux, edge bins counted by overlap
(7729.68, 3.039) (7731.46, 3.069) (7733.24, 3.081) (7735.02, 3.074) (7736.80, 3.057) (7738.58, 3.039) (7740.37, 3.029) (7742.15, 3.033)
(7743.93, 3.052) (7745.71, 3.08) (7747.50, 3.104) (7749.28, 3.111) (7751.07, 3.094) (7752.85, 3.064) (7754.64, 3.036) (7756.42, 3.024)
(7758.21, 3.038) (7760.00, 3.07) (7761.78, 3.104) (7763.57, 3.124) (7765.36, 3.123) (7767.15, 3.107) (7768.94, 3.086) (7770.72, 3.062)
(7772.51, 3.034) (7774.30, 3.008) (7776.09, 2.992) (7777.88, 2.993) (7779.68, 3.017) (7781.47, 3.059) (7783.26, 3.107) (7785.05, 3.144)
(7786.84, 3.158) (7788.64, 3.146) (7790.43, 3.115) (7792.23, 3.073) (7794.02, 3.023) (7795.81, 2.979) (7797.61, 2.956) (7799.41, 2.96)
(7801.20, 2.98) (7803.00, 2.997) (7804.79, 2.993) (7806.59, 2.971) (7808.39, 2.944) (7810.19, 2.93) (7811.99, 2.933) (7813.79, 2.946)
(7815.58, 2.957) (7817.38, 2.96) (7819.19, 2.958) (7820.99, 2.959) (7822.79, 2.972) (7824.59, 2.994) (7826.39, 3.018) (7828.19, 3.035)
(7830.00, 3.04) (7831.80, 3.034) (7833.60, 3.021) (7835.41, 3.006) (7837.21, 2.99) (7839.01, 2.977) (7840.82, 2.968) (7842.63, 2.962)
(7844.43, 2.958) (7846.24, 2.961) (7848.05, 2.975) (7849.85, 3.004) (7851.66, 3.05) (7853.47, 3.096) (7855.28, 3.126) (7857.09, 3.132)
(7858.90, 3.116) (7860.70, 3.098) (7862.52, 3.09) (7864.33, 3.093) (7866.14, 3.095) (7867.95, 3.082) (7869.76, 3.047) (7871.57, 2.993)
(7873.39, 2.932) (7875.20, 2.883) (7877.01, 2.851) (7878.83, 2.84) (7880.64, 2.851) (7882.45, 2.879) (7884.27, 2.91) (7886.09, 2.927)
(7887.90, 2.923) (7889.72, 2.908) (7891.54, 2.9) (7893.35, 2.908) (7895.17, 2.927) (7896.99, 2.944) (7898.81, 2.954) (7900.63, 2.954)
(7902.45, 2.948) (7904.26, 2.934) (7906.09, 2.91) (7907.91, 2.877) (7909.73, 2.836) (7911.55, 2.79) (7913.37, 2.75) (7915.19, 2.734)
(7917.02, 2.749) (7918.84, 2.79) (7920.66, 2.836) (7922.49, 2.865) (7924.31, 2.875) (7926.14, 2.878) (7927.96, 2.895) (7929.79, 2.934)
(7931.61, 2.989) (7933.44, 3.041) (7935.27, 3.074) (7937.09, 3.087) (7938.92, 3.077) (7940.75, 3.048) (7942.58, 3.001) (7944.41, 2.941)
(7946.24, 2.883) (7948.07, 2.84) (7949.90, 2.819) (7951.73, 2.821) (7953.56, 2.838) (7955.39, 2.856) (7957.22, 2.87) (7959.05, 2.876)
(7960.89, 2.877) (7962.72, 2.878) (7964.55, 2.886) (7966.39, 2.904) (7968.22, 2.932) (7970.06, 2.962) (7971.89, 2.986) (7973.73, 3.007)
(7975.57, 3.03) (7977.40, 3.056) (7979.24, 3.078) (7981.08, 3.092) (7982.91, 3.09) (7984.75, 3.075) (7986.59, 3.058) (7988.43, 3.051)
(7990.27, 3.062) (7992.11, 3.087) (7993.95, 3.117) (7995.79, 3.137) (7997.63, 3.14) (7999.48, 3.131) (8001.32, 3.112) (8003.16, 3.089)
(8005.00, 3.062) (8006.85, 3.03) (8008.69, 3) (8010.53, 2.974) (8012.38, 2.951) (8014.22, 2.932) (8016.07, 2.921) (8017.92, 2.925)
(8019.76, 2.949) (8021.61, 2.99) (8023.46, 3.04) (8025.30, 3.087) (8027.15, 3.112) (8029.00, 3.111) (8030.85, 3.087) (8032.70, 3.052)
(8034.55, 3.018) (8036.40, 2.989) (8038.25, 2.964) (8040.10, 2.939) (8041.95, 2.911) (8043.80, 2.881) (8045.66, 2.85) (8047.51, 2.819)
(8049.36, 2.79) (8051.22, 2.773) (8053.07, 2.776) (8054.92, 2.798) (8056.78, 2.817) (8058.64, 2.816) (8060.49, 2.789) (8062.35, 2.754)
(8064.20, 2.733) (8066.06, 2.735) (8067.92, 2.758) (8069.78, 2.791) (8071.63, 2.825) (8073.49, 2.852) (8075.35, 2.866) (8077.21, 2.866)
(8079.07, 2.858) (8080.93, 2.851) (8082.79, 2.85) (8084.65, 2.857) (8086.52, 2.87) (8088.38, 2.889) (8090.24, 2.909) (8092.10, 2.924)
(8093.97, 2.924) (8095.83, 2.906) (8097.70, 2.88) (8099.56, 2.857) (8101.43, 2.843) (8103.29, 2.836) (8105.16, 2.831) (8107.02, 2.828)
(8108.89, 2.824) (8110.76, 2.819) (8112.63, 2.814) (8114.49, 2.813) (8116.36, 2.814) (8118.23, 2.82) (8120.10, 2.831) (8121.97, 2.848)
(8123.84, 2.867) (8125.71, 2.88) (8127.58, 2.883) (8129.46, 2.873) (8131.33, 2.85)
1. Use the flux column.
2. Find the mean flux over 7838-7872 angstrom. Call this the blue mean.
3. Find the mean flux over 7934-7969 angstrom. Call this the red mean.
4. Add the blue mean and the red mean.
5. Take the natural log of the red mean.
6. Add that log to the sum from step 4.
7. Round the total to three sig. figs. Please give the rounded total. 7.04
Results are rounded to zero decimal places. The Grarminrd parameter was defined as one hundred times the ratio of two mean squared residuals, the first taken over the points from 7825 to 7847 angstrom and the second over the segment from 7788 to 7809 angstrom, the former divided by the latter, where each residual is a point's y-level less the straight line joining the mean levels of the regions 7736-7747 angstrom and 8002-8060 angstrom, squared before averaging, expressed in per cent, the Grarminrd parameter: 29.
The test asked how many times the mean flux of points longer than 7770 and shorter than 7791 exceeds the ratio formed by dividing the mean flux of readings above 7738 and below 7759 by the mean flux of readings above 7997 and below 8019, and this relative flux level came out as 3.03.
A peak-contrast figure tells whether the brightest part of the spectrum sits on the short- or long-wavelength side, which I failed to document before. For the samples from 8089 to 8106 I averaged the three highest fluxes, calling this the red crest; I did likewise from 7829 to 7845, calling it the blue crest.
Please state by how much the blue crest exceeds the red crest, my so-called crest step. 0.11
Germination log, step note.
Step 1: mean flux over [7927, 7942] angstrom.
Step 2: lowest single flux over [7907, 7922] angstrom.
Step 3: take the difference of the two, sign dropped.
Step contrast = 0.28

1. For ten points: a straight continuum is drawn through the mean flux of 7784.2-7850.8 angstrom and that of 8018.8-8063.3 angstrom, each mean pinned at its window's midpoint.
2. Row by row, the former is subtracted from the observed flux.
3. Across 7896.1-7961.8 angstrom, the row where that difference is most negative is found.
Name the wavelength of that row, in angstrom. 7915.19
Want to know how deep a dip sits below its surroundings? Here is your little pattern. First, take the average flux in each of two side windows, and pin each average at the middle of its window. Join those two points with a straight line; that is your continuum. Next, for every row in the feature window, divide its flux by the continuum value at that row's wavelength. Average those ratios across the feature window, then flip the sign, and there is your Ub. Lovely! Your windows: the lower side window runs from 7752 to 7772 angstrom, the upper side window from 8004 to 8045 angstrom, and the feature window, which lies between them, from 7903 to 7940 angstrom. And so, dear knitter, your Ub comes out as -0.957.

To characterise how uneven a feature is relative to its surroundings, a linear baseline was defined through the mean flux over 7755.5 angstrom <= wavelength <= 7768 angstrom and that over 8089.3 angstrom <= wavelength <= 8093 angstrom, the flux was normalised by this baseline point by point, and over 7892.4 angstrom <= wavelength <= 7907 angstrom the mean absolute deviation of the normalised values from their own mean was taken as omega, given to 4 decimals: 0.0051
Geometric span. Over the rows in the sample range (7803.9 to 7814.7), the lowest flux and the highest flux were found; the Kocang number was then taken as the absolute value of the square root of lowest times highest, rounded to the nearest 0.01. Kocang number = 2.96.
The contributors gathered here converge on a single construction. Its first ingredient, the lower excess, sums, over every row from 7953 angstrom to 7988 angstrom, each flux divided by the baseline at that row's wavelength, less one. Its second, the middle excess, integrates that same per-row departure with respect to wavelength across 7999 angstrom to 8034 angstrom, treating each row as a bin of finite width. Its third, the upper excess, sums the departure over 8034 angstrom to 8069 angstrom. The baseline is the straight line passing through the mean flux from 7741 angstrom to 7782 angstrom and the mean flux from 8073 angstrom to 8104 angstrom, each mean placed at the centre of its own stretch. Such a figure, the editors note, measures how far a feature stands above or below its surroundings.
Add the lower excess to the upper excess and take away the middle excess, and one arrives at -1.6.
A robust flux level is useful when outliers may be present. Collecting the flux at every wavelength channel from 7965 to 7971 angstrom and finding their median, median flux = 2.93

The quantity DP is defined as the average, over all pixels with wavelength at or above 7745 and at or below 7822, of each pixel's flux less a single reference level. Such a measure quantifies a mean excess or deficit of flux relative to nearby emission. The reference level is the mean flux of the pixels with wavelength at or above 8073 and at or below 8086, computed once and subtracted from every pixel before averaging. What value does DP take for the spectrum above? 0.18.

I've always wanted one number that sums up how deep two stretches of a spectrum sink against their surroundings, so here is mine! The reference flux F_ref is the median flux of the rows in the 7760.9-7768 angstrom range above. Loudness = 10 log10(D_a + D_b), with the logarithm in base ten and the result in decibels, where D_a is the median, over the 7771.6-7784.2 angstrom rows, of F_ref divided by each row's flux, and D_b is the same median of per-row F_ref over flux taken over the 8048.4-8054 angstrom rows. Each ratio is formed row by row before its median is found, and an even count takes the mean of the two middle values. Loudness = 3.33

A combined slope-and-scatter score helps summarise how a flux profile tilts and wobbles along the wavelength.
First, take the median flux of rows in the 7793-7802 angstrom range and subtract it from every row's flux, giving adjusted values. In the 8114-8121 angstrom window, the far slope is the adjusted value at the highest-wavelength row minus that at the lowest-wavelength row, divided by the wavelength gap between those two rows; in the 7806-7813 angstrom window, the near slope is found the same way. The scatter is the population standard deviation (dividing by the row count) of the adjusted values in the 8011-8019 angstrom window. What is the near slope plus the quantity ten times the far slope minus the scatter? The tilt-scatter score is 0.014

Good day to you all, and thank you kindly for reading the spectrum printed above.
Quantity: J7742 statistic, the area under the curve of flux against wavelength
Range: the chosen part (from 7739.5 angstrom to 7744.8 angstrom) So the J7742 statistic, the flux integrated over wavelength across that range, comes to 16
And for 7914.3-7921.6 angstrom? 20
